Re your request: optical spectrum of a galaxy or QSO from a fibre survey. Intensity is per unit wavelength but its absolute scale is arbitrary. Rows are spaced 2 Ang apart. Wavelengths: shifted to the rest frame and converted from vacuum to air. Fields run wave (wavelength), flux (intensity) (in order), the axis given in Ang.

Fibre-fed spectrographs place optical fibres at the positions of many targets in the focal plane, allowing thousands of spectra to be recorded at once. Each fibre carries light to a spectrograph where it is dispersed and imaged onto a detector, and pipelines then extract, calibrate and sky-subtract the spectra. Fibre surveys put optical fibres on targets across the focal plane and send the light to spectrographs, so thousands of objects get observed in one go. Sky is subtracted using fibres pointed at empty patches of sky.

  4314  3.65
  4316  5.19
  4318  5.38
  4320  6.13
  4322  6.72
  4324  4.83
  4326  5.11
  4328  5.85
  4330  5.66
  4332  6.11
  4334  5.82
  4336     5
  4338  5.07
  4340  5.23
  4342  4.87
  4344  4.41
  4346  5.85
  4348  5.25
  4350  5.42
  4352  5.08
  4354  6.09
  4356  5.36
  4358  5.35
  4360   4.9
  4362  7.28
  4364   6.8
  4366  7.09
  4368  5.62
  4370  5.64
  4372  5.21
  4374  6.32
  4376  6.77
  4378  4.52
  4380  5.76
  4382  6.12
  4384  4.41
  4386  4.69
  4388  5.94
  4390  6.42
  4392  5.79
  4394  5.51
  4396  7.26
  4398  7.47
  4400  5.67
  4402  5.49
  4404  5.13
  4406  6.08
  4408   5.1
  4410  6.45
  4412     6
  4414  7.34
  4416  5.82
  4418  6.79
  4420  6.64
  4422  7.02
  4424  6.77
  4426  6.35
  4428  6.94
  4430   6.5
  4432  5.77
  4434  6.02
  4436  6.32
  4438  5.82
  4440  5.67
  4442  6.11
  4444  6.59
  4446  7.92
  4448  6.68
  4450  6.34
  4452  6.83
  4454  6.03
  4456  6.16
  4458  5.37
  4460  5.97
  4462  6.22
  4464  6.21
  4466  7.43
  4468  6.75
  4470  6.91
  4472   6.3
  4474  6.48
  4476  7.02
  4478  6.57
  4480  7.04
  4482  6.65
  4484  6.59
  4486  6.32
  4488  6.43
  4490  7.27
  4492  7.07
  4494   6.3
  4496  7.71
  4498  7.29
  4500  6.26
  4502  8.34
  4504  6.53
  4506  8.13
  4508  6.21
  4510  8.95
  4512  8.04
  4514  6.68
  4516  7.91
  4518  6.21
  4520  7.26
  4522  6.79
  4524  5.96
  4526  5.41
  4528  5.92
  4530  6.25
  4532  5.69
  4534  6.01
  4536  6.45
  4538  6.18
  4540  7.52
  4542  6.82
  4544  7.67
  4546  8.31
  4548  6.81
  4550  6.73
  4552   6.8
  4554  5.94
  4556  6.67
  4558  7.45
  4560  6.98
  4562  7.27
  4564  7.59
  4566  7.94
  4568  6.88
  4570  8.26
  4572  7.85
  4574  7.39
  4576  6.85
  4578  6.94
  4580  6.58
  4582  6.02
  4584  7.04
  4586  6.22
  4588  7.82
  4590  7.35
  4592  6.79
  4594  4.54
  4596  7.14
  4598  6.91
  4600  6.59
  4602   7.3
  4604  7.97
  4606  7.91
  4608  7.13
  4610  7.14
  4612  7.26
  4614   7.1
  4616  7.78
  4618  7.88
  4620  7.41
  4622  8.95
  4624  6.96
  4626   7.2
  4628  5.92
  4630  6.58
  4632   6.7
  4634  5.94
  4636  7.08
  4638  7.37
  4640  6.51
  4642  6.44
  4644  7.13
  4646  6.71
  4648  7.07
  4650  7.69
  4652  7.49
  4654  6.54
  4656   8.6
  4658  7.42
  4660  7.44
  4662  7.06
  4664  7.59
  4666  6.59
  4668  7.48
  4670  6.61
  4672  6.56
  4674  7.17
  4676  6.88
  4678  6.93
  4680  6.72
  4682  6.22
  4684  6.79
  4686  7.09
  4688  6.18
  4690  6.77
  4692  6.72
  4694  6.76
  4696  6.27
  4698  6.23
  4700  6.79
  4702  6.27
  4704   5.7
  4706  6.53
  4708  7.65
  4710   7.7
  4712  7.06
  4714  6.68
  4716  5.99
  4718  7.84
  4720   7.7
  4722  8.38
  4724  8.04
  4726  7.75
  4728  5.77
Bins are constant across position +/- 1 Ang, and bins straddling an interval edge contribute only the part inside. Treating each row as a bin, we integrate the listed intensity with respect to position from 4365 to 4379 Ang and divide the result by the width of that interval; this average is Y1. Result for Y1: 5.9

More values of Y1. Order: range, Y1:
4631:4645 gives 6.7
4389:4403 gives 6.2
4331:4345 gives 5.2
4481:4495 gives 6.7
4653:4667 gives 7.3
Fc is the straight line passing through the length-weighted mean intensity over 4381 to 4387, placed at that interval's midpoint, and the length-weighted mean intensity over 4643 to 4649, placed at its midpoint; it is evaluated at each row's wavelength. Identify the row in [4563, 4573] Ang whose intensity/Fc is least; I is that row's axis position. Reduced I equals 4568 Ang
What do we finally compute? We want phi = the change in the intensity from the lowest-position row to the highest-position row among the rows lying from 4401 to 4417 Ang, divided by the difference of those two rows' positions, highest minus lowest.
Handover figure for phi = 0.02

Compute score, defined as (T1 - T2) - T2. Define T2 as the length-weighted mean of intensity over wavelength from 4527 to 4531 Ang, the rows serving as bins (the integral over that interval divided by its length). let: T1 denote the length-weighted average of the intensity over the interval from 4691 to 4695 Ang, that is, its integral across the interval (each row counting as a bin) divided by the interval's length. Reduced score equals -5.4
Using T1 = 6.7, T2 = 6.1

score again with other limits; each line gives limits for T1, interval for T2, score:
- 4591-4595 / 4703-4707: -6.6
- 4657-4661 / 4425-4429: -5.9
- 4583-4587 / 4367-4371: -4.6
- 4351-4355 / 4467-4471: -8.1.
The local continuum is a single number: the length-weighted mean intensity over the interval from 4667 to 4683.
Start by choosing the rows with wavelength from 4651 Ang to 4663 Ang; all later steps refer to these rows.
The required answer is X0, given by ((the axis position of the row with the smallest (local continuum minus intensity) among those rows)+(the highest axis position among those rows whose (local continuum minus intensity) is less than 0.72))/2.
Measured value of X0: 4659 Ang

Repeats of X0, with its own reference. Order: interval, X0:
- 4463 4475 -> 4470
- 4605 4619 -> 4612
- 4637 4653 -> 4651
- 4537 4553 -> 4549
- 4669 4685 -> 4679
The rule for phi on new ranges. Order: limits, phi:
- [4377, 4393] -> 0.09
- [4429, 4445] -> 0.01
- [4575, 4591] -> 0.04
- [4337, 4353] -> 0.00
